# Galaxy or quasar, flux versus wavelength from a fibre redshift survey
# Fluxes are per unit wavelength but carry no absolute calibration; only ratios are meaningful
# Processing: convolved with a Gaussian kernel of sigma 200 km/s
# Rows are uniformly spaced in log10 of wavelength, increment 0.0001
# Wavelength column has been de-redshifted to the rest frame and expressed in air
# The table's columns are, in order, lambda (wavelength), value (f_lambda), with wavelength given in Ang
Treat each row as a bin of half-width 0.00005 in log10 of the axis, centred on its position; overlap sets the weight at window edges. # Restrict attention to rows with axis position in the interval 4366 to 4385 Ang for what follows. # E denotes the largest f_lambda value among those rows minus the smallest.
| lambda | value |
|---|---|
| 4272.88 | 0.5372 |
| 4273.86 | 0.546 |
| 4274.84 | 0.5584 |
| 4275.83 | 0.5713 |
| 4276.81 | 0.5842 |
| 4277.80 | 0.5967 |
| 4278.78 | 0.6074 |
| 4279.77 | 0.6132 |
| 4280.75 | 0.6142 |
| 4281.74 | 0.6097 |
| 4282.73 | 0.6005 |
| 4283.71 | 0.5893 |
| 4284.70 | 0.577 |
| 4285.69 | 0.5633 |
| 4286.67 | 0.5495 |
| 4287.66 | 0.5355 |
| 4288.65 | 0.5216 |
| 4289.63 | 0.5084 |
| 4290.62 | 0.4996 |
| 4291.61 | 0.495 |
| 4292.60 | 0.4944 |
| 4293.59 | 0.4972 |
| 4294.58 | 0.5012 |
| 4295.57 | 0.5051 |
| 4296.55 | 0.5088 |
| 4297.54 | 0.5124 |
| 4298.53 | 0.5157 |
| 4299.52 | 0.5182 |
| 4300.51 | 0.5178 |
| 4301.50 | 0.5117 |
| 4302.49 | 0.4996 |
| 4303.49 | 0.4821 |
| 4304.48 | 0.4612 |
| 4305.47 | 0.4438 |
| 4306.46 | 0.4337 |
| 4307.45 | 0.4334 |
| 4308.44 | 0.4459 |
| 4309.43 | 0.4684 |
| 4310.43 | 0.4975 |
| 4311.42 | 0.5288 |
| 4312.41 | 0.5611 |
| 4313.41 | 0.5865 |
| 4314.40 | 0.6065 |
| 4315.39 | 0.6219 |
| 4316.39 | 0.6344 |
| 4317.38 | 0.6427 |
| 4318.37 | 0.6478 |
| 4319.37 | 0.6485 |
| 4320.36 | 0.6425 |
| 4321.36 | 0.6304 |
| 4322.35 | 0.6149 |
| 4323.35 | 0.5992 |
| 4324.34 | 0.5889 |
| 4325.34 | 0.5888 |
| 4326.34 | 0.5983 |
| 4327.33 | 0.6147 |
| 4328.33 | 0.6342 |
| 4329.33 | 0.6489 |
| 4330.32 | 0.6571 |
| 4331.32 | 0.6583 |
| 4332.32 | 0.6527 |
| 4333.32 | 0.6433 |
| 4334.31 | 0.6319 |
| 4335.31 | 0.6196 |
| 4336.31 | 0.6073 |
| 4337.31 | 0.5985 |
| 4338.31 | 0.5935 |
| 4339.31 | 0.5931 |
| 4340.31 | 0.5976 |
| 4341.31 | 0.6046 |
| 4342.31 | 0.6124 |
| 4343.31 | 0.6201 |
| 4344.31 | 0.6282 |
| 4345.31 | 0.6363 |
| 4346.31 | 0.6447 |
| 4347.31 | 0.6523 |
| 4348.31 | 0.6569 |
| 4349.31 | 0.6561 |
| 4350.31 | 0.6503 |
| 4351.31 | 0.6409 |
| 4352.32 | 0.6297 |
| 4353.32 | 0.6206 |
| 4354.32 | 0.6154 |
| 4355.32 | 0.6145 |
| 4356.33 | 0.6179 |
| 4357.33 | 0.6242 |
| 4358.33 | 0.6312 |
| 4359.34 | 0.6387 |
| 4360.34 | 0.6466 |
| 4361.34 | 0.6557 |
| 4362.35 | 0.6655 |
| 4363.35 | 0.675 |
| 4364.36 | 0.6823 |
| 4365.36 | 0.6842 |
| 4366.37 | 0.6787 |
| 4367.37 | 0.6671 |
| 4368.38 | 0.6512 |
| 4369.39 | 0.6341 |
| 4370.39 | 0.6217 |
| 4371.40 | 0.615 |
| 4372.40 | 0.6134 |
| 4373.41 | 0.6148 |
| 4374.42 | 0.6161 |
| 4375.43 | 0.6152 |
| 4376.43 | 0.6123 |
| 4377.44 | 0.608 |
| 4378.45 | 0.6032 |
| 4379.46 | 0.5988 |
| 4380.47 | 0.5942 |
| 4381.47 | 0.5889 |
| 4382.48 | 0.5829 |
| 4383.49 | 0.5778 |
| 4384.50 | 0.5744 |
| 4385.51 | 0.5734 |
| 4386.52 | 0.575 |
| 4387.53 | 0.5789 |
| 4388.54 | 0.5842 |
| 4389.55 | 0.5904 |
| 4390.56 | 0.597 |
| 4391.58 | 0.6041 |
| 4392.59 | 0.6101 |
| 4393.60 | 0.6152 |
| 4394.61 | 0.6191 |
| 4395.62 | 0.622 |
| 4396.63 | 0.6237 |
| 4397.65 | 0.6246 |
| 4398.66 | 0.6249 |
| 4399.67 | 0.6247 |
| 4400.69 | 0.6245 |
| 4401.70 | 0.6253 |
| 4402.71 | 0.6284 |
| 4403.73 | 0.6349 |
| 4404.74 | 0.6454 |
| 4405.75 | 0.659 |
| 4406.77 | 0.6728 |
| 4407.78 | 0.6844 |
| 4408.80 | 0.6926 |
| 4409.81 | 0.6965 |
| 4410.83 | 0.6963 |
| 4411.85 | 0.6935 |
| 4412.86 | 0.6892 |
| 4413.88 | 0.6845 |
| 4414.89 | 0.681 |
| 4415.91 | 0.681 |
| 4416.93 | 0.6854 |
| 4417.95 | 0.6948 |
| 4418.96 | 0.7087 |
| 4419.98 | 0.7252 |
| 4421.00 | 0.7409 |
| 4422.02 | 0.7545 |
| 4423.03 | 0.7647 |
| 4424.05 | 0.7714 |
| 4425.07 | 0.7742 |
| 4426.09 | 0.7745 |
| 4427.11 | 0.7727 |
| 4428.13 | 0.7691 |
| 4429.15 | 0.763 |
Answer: 0.104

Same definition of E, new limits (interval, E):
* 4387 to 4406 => 0.080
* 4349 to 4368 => 0.070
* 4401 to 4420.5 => 0.100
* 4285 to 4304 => 0.081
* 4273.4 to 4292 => 0.119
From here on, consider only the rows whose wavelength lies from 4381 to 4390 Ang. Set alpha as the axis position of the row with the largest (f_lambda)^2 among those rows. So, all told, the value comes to 4389.55 Ang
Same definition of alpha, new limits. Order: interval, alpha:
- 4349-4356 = 4349.31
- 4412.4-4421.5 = 4421.00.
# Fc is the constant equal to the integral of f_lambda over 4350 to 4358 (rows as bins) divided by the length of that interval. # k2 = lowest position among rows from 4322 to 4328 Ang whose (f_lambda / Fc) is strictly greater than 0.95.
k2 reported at 4322.35 Ang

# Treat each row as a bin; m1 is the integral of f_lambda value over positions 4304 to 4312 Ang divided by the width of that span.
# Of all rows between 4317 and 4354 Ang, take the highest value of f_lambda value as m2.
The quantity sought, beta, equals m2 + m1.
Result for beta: 1.12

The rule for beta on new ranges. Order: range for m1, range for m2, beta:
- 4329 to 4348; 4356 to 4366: 1.31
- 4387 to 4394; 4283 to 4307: 1.19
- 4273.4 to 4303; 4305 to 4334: 1.20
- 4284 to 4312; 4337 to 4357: 1.16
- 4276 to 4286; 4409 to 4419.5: 1.30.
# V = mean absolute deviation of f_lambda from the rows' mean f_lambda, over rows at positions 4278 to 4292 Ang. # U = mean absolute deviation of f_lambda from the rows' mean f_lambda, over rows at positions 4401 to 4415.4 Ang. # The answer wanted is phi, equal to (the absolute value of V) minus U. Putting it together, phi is 0.016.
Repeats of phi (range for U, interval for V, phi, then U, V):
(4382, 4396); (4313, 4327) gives 0.005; 0.015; 0.020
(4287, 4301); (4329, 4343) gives 0.013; 0.009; 0.022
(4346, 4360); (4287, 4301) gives -0.004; 0.013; 0.009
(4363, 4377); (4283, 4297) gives 0.000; 0.027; 0.027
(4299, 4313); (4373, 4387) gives -0.019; 0.033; 0.014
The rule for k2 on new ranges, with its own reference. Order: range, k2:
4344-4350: 4344.31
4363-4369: 4363.35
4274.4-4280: 4277.80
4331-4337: 4331.32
